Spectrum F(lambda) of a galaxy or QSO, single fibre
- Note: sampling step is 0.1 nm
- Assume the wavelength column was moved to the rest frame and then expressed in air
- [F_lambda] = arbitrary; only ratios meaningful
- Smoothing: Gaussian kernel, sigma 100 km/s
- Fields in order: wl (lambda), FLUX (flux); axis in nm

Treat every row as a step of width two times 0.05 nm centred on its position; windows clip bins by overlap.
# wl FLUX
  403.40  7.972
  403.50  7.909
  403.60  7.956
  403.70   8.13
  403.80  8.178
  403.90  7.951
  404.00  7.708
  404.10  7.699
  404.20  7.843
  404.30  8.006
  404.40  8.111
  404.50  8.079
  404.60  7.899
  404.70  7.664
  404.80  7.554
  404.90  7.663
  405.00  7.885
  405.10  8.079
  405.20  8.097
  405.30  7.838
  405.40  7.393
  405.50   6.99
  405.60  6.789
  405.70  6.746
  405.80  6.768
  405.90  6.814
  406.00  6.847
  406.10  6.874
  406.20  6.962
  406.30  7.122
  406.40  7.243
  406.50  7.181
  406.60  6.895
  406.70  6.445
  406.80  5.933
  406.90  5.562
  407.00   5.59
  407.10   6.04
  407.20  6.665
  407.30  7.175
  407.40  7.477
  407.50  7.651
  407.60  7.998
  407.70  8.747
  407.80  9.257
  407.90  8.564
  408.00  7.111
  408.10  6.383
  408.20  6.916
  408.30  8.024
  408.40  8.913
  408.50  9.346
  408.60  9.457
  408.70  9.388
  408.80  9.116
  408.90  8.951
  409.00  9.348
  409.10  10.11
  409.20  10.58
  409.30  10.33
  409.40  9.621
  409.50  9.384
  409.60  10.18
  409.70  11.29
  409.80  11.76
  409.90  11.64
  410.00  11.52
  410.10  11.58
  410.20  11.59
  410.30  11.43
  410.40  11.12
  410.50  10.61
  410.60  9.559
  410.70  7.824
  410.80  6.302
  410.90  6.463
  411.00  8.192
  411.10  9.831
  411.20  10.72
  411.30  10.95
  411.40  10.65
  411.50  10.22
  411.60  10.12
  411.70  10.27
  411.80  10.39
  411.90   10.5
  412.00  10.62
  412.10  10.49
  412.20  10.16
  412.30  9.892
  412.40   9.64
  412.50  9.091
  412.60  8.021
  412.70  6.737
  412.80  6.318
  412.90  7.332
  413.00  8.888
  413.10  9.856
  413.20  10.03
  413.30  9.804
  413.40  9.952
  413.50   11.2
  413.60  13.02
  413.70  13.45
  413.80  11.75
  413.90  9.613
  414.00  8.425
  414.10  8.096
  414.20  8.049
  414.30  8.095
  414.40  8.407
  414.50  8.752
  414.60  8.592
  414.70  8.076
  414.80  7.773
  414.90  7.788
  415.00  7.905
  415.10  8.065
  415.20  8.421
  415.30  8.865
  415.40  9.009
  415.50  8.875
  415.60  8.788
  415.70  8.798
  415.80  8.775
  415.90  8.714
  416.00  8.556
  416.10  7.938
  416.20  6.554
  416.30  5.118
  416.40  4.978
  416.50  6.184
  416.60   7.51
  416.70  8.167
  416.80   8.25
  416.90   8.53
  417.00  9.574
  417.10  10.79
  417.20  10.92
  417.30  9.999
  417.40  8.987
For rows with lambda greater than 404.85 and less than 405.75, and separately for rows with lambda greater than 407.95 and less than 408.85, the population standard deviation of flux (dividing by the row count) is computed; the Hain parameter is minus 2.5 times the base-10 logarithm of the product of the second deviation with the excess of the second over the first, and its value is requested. 0.4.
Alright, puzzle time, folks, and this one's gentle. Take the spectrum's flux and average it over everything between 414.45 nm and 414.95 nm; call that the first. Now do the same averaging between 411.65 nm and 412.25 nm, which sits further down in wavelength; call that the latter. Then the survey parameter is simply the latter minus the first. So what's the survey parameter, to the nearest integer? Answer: 2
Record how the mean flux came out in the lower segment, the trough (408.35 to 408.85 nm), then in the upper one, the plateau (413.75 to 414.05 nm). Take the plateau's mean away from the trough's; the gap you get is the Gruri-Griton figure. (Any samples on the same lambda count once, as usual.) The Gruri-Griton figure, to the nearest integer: -1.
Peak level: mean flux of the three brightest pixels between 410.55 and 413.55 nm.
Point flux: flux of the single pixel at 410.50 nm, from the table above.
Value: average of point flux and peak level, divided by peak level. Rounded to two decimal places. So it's 0.98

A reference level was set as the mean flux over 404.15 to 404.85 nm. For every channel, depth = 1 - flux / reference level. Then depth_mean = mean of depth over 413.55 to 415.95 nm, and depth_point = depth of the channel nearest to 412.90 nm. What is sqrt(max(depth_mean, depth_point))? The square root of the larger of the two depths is 0.26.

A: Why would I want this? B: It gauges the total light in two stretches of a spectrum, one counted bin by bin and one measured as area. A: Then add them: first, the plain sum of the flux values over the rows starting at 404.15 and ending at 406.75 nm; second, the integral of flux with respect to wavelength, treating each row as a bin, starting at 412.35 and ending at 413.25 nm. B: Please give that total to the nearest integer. 199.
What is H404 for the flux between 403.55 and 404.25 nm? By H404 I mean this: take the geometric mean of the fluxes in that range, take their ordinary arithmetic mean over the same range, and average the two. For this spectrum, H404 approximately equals 7.9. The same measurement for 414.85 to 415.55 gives 8.4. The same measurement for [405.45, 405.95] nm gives 6.8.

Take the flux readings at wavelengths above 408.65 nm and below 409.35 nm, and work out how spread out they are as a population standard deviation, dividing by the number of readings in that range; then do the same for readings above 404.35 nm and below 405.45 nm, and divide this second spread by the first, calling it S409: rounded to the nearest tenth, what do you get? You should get 0.4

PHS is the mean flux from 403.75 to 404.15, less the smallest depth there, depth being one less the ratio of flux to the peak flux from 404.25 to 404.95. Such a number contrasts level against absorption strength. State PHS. 7.9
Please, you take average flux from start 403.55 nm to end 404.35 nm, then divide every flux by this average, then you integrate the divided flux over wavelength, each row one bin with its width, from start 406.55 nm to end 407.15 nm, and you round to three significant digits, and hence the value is 0.460 nm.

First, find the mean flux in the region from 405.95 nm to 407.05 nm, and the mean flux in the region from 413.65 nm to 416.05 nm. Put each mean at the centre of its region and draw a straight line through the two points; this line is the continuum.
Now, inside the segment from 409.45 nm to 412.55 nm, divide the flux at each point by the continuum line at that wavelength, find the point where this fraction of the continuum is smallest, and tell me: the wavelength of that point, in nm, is 410.80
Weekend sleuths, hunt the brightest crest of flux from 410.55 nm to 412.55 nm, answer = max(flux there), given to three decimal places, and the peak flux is 10.950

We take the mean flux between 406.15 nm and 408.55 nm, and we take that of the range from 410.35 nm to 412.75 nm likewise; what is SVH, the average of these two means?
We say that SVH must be 8.4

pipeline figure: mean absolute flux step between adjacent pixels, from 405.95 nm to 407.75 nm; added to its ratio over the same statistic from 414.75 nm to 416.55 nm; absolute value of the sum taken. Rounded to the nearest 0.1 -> 1.1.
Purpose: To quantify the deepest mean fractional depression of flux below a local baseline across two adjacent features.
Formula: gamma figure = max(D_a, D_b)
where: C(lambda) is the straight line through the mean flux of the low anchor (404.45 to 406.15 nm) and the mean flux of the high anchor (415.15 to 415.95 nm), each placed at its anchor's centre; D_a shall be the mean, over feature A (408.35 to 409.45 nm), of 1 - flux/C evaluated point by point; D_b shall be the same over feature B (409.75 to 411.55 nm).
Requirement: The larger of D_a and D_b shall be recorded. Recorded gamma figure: -0.21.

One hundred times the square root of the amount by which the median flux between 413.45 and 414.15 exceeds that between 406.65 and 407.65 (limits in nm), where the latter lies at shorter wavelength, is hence 216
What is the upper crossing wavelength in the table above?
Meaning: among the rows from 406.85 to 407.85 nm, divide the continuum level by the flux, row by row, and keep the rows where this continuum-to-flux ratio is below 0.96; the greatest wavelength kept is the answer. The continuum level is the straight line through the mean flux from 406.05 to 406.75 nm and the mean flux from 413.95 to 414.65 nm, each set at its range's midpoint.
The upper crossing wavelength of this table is 407.80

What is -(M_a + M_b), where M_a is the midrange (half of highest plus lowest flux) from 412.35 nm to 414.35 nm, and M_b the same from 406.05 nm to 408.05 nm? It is -17.3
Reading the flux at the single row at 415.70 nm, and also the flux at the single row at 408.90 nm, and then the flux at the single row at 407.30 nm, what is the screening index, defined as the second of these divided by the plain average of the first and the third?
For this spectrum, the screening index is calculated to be 1.12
